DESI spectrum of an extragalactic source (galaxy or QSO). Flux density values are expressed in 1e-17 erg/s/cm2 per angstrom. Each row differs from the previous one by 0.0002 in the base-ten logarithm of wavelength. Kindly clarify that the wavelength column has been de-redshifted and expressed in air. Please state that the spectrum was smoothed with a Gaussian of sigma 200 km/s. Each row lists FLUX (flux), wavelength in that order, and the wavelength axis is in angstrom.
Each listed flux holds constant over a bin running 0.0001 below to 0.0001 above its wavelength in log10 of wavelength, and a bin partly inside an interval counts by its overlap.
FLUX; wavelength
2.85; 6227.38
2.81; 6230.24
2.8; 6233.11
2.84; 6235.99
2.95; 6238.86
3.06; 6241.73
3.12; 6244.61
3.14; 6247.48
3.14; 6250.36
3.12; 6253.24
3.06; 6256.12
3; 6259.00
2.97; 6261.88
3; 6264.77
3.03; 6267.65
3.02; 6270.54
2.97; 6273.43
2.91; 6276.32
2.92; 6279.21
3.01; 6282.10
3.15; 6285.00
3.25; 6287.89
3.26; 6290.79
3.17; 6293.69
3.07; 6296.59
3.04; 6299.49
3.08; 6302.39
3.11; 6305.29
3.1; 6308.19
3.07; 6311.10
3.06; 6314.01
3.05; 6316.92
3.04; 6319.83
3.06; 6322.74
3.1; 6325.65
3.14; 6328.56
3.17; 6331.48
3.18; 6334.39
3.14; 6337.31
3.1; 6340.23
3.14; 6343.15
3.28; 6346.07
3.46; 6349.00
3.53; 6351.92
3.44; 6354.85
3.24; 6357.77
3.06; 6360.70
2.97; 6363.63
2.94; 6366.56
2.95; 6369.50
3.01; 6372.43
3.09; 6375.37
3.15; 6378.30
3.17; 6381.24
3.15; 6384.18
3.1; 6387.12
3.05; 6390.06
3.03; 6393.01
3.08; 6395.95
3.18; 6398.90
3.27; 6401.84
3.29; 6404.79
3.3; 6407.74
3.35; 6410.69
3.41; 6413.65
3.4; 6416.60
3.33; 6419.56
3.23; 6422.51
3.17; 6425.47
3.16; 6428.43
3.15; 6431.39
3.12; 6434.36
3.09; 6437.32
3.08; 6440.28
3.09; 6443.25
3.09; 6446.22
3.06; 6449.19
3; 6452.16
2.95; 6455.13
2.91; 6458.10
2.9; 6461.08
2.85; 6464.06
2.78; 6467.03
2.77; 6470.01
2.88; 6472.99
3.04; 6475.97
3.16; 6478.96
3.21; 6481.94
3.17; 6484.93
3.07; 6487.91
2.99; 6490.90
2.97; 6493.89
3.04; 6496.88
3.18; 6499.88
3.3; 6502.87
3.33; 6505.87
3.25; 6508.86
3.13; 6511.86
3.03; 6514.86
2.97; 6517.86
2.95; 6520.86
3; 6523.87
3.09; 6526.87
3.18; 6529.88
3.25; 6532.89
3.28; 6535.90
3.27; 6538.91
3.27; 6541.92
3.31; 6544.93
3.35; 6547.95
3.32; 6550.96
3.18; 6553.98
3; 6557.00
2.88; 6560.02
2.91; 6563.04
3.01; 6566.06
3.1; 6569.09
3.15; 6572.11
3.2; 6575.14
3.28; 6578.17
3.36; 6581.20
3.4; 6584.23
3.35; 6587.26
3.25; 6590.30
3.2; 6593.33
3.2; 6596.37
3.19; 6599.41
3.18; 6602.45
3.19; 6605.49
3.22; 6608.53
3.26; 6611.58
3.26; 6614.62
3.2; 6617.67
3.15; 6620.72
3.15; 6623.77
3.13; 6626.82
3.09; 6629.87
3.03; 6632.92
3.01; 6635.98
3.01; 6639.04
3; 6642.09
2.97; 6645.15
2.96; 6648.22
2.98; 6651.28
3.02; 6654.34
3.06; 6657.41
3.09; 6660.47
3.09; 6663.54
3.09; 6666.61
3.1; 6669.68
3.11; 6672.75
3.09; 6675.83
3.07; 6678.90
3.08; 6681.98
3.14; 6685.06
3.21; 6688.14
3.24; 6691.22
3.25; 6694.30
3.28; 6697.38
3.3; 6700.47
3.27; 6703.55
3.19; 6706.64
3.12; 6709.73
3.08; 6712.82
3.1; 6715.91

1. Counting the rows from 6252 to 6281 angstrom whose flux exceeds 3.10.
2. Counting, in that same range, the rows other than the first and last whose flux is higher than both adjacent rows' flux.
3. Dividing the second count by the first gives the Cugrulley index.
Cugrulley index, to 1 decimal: 1.0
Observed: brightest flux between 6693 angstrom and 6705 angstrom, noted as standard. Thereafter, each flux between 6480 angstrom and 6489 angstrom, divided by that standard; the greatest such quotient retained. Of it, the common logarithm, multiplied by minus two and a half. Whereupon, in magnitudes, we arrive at 0.030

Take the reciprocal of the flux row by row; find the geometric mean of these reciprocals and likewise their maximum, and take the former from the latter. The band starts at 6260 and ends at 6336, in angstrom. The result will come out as 0.018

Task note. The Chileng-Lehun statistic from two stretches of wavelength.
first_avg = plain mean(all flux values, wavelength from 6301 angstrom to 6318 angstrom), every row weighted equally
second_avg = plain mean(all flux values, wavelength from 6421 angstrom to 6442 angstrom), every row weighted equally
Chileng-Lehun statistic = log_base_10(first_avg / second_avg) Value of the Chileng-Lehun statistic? -0.01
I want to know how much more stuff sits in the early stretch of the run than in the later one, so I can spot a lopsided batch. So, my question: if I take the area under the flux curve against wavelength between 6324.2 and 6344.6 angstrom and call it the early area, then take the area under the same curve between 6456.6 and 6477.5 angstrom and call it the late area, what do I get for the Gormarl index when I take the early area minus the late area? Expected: 4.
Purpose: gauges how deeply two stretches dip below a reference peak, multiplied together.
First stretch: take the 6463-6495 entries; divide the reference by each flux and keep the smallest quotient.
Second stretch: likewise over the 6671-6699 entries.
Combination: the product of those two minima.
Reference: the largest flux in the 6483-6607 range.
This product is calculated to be 1.10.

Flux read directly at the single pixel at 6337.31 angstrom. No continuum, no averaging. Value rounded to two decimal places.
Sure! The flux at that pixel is 3.14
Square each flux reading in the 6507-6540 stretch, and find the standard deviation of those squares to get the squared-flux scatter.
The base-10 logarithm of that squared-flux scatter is -0.1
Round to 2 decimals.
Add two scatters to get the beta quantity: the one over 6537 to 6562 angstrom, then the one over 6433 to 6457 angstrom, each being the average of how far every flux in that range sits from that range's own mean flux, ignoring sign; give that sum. 0.18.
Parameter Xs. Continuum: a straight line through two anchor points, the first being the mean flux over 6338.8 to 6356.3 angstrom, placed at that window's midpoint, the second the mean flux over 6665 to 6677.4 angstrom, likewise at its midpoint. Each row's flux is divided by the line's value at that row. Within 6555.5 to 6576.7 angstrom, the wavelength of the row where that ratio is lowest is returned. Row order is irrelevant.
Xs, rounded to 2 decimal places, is 6560.02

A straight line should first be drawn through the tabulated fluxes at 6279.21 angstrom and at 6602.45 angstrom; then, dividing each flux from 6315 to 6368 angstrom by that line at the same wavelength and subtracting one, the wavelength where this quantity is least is 6366.56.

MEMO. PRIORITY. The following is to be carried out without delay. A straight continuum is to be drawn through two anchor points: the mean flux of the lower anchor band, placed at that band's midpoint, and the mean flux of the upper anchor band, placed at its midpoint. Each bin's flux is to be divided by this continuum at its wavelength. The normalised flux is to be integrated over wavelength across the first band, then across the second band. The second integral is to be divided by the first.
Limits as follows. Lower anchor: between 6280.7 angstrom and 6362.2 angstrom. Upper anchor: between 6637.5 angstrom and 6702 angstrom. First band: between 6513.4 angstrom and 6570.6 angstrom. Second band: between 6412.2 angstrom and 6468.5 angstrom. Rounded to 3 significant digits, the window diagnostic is 0.969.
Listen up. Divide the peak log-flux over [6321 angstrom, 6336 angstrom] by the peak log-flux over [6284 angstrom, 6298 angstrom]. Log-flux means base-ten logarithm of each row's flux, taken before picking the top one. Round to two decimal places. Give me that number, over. 0.98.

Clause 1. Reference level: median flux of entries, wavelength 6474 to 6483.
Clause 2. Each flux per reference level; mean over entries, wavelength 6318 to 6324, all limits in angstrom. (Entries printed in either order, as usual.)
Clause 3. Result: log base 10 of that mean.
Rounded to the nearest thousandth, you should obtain -0.015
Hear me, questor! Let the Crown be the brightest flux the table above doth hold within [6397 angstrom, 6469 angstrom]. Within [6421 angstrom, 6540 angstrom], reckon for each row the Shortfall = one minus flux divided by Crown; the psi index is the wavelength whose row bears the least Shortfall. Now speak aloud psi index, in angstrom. 6505.87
